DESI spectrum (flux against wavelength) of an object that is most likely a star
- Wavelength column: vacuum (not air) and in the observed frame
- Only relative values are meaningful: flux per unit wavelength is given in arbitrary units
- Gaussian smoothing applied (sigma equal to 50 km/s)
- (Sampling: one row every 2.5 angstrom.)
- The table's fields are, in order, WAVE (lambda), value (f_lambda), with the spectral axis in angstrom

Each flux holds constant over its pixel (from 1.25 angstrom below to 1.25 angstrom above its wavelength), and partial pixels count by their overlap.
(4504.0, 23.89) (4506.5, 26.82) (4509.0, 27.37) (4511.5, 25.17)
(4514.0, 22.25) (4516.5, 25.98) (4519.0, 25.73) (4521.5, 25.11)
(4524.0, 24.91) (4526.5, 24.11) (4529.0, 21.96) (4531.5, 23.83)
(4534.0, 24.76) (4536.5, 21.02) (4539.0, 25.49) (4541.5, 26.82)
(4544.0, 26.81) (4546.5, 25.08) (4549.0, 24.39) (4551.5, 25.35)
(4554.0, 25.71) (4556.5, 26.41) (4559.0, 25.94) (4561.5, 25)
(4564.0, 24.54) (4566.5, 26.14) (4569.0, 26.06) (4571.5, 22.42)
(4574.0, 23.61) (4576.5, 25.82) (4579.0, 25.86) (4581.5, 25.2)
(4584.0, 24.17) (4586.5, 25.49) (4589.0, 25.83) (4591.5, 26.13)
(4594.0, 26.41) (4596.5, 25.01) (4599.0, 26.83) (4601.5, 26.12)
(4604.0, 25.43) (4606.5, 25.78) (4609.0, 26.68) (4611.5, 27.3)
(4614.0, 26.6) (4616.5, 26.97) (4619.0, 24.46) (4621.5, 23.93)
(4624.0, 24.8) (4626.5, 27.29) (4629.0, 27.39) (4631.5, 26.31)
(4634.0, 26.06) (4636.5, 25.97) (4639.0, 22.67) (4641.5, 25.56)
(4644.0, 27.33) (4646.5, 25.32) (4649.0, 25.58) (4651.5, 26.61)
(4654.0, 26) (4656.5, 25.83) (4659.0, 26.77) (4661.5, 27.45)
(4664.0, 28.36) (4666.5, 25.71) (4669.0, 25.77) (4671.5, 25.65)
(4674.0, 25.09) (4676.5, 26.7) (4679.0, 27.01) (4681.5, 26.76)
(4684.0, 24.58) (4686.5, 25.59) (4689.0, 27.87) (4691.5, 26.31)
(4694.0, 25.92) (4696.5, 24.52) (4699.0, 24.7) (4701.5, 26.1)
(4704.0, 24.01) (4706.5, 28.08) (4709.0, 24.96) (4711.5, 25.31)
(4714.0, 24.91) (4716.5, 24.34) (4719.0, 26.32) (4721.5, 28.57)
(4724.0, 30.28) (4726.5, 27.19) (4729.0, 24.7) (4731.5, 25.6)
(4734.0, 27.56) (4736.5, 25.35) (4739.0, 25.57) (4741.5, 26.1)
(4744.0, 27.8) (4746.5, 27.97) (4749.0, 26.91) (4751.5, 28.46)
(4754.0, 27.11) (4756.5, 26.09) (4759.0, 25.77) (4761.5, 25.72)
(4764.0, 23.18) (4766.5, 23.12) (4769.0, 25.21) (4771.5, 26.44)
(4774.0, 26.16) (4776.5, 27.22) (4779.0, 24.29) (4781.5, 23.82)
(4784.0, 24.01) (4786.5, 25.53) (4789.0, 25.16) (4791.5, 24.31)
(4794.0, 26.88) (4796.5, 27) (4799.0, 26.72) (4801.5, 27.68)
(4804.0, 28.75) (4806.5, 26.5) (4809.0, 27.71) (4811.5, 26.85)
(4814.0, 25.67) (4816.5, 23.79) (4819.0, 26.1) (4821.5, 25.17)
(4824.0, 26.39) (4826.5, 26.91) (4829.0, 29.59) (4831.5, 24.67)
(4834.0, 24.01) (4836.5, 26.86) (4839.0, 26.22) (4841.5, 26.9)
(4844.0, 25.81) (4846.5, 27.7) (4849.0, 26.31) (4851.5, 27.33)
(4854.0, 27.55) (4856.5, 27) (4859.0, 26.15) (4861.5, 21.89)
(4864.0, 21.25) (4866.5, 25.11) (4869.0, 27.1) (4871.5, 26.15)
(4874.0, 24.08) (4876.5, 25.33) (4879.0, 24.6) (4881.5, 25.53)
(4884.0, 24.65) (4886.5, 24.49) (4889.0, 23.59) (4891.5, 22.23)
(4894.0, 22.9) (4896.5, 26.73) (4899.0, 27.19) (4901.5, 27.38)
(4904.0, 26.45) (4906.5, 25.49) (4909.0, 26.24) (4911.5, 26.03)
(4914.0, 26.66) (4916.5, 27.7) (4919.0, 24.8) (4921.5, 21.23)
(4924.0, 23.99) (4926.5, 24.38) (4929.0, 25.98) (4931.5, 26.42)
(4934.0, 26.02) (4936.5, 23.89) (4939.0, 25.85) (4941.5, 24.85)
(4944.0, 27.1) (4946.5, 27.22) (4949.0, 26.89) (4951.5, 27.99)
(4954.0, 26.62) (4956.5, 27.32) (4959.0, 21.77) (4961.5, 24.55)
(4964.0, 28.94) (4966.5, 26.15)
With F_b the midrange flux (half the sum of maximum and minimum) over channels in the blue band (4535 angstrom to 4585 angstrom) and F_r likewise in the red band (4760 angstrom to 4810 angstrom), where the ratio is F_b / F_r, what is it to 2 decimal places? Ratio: 0.92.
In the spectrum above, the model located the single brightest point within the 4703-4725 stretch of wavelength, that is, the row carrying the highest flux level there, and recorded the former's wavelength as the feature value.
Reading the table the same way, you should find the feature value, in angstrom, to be 4724.0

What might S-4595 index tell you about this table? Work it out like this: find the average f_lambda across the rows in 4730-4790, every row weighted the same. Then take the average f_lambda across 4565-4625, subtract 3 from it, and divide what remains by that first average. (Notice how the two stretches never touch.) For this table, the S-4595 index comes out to 0.872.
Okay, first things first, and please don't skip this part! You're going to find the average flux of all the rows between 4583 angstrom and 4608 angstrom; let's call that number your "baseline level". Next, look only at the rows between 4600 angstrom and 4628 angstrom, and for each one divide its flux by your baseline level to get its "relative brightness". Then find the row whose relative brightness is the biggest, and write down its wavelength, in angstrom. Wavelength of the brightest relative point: 4611.5 angstrom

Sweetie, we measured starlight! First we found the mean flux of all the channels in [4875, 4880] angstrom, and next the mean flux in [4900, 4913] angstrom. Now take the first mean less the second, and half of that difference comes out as -0.7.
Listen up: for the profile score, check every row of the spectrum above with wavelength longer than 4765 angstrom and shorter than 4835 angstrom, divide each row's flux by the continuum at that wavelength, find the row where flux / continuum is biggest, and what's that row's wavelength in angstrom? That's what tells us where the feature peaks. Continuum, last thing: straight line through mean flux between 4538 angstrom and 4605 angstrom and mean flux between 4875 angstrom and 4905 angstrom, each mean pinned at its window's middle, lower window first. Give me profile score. 4829.0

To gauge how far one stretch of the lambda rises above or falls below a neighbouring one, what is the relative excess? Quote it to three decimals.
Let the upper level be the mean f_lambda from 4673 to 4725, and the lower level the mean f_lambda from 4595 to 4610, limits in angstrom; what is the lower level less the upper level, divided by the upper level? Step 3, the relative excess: -0.004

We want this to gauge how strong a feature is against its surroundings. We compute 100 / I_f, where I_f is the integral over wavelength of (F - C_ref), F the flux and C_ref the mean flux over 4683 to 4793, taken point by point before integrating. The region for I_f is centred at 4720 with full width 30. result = 6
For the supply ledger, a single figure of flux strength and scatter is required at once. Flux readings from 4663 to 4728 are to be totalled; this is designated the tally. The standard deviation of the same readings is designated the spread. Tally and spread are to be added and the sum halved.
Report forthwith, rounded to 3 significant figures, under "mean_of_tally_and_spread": 341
